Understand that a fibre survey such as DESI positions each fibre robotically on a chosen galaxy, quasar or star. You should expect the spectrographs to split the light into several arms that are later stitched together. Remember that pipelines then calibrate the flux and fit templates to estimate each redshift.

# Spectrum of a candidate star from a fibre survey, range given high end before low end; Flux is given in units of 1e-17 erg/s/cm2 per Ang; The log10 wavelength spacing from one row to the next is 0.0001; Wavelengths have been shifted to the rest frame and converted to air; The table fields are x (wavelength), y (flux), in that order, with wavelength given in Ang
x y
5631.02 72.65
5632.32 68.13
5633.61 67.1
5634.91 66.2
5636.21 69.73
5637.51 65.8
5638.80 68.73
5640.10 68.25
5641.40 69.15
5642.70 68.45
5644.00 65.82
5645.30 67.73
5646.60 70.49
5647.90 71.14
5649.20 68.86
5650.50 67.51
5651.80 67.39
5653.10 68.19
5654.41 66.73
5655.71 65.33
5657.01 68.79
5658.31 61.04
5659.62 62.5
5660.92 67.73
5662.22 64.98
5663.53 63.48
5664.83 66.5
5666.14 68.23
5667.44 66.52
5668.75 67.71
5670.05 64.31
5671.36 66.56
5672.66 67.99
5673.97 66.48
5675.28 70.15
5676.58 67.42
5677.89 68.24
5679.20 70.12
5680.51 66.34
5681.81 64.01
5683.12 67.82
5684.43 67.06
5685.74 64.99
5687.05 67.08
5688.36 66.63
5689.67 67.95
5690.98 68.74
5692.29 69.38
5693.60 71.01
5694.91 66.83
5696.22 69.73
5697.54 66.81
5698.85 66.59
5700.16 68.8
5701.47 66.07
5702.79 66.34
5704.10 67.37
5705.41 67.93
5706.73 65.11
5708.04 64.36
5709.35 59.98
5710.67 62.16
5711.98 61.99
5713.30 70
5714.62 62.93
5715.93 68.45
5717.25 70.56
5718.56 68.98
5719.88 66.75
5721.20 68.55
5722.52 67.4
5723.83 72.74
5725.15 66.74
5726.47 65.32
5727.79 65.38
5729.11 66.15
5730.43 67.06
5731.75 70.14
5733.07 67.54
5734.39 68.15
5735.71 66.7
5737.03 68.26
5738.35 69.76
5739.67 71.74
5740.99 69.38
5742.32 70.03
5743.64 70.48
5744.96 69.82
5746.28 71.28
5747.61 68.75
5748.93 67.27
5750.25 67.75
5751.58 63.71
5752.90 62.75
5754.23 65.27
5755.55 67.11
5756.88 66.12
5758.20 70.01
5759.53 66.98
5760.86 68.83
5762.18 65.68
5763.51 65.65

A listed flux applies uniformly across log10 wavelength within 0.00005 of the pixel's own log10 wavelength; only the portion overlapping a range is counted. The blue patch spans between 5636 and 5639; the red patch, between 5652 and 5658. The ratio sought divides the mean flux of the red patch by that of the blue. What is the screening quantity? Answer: 0.99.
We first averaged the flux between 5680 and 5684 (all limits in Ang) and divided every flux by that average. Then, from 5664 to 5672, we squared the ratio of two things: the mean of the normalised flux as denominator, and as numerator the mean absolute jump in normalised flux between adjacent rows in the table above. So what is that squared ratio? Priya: 0.0010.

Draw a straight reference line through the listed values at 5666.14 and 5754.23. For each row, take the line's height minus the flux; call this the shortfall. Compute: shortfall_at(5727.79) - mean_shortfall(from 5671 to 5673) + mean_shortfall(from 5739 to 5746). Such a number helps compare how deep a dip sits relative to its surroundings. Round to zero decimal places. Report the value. -5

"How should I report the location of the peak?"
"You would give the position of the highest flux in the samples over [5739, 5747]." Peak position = 5739.67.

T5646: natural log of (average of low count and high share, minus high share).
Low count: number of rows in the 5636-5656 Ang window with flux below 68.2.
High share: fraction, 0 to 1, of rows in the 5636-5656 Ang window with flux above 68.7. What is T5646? 1.34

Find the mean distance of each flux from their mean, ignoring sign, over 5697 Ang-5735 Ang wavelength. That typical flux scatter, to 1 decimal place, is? 2.0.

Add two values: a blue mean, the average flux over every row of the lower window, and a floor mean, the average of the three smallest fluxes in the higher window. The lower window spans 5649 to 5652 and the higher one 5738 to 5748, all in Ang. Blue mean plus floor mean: 137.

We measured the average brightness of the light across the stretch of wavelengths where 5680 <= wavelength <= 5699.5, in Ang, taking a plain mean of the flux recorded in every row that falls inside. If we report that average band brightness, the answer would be 67.4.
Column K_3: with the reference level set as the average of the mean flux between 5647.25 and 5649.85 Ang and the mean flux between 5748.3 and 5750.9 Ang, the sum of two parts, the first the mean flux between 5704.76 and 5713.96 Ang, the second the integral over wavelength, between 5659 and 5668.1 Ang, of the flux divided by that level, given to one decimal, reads 73.2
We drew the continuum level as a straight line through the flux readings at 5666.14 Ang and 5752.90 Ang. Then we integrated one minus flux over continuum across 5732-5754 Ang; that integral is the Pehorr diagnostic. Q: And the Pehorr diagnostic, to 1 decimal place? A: -1.7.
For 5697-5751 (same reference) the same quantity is -2.5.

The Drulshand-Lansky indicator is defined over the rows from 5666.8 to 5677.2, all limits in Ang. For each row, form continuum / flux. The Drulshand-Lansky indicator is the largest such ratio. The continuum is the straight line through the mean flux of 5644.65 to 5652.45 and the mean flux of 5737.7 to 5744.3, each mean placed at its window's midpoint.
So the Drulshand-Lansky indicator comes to 1.076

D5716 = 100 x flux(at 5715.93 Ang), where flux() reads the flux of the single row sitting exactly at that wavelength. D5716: 6845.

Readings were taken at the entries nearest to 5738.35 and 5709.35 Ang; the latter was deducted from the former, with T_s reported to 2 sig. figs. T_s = 9.8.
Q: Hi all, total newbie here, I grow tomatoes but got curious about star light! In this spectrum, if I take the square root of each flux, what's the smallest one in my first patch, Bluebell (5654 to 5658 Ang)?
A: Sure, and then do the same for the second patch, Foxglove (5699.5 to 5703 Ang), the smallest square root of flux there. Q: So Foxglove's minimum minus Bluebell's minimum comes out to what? 0.05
